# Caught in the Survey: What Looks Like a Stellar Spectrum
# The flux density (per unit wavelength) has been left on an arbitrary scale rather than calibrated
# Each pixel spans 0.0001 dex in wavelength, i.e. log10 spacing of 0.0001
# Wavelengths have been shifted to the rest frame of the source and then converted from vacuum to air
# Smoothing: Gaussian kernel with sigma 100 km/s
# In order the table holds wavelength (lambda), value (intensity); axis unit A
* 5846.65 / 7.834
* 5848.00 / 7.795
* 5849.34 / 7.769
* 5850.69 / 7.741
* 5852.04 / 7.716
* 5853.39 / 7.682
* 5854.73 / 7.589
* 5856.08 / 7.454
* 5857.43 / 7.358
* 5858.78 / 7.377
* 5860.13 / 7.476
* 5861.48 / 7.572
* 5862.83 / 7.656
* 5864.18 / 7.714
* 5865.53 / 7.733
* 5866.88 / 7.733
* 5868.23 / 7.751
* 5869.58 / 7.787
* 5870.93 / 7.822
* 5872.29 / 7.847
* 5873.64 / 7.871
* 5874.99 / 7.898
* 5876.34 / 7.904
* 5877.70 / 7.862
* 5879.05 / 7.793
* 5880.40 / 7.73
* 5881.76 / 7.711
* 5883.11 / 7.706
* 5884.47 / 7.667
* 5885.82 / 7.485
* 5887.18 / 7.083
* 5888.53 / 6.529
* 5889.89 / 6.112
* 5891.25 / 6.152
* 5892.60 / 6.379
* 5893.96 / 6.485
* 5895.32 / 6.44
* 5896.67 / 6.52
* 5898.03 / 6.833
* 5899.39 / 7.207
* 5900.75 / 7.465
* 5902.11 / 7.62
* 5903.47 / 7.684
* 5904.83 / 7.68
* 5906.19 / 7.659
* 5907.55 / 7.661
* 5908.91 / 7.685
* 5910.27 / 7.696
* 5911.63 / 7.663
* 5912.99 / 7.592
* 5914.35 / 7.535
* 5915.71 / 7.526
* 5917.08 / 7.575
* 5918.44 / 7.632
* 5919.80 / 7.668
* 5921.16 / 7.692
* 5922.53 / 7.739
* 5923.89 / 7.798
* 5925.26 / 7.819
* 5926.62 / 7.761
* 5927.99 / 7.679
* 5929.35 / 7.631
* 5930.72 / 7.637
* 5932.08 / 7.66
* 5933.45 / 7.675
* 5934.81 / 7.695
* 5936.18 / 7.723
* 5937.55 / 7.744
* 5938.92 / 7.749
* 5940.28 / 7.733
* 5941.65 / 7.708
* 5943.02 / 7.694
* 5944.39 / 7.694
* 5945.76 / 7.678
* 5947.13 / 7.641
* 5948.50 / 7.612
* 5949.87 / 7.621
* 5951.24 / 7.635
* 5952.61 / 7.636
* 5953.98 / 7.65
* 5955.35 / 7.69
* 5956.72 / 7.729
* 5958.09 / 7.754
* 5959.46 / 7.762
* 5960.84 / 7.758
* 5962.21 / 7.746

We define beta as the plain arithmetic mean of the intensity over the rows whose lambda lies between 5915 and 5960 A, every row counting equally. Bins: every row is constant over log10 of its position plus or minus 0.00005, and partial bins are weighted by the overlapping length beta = 7.69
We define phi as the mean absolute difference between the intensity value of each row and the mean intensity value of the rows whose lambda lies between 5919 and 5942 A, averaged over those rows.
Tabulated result 0.04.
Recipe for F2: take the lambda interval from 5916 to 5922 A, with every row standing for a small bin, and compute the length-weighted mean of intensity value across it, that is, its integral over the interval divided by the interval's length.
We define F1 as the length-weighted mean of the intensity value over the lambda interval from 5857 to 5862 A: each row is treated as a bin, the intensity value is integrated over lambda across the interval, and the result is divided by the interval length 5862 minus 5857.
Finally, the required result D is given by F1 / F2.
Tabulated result 0.98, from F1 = 7.4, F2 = 7.63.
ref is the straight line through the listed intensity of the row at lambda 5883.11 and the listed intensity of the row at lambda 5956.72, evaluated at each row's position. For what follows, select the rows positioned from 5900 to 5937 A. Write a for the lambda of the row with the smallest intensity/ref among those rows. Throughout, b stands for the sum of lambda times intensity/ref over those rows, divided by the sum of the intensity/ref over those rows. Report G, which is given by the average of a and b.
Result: 5909.6 A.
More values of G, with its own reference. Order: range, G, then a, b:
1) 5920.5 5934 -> 5928.3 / 5929.35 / 5927.3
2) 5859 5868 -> 5861.8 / 5860.13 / 5863.5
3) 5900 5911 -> 5903.1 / 5900.75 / 5905.5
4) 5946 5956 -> 5949.9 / 5948.50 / 5951.2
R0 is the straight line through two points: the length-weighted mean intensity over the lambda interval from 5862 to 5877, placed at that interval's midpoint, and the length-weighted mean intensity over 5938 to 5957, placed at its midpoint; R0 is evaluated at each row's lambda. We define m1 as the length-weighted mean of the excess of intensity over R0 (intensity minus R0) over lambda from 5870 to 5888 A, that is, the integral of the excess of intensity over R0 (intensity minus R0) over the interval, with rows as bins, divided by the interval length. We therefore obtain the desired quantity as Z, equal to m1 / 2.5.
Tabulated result -0.026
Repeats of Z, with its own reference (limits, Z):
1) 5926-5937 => -0.007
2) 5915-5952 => -0.006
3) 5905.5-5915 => -0.036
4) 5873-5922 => -0.151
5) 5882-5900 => -0.370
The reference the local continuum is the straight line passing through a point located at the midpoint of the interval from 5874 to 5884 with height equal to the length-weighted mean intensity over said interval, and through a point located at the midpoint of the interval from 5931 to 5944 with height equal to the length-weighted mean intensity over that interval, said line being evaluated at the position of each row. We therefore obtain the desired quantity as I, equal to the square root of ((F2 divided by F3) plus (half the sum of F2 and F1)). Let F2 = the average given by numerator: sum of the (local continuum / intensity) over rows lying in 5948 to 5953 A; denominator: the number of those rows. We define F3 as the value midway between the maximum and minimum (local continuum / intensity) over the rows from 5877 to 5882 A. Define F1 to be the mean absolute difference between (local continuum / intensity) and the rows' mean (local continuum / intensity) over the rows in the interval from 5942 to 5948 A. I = 1.23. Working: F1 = 0.0021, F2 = 1.008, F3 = 1.002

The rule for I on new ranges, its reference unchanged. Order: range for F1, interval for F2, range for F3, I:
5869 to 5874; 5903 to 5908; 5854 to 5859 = 1.21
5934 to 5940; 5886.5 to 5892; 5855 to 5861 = 1.32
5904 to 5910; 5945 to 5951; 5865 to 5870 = 1.23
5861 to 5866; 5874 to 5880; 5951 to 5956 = 1.22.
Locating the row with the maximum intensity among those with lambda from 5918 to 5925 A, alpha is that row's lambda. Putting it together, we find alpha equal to 5923.89 A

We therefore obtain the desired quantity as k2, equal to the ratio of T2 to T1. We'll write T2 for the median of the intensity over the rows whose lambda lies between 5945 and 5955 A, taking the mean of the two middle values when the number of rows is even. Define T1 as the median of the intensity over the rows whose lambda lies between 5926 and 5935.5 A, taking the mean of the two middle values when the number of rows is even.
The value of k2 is 0.99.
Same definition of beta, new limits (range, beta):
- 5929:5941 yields 7.69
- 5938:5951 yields 7.68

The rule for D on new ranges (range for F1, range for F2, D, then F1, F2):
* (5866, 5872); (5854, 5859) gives 1.04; 7.8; 7.46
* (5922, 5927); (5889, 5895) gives 1.24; 7.8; 6.29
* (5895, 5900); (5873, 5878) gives 0.86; 6.8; 7.88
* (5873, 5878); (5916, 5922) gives 1.03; 7.9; 7.63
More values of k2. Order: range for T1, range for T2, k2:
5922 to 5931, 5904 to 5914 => 0.99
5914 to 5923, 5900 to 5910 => 1.00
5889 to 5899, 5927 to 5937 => 1.19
